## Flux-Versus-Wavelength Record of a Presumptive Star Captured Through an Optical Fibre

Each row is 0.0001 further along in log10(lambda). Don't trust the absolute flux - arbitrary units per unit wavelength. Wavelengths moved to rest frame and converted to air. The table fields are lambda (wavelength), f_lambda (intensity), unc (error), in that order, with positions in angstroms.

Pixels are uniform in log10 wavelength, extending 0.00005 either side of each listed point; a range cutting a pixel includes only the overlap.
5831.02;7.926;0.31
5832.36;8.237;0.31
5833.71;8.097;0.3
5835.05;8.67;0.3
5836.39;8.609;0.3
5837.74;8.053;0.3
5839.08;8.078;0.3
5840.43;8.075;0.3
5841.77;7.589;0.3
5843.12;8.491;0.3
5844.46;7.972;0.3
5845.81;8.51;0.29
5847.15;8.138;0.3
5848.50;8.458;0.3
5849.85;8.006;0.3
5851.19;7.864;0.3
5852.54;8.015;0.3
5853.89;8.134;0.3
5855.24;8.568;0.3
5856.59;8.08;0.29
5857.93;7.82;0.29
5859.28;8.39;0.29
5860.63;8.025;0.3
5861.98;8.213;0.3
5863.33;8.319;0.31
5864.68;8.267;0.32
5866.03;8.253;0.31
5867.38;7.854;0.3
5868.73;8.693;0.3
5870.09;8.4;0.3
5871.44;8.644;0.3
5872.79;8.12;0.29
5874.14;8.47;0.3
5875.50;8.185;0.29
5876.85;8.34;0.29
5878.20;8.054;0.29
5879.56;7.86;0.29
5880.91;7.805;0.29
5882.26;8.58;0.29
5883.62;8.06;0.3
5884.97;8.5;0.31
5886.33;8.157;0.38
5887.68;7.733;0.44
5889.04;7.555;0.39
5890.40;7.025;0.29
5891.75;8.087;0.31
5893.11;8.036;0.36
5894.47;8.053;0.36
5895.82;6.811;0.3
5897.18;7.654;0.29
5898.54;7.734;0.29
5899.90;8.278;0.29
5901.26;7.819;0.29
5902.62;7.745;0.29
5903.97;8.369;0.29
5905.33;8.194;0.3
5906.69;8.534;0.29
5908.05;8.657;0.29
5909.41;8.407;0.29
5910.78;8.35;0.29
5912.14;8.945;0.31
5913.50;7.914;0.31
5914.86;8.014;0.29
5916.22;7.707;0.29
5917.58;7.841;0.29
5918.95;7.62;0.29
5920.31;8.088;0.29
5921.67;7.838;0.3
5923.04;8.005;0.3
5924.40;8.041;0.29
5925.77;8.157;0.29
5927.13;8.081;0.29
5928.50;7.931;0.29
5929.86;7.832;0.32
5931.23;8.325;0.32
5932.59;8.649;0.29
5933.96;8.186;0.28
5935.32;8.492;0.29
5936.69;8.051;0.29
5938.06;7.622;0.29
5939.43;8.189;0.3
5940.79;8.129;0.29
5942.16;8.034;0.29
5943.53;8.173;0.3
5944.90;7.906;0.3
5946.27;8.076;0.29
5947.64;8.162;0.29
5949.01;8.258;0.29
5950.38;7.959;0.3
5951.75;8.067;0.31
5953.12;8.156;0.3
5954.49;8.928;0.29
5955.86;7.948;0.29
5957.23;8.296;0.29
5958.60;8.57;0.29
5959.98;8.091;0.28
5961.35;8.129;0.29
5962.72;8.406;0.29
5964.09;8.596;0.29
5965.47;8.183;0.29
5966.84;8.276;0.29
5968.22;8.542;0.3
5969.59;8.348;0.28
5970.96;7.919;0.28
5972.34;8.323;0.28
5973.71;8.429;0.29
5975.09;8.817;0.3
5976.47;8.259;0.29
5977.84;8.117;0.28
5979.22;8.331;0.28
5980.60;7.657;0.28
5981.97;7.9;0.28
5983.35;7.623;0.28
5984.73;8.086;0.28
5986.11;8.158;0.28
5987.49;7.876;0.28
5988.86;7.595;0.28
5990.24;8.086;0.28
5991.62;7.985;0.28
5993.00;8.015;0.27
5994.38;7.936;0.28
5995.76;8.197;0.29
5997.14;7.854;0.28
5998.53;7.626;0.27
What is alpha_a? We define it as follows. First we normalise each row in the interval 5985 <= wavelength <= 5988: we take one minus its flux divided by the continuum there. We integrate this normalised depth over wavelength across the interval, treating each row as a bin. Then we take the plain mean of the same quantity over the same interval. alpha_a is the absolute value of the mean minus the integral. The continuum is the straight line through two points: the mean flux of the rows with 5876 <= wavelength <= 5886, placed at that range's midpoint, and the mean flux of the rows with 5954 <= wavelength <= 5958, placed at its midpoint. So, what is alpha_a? 0.10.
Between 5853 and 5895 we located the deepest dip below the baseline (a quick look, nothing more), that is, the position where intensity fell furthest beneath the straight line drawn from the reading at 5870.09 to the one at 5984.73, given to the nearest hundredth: 5890.40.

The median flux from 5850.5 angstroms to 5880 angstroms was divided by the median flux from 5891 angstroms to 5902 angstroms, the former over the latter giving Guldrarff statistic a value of 1.03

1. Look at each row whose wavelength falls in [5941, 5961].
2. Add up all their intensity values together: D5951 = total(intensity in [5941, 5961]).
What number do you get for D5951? 114.6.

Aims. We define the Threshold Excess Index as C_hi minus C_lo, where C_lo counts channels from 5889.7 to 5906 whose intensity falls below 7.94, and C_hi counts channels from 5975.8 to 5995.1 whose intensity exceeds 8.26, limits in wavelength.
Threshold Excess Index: -5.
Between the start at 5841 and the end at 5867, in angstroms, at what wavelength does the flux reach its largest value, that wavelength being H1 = 5855.24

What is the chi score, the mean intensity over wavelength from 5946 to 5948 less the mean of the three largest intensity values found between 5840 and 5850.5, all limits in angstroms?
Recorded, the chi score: -0.37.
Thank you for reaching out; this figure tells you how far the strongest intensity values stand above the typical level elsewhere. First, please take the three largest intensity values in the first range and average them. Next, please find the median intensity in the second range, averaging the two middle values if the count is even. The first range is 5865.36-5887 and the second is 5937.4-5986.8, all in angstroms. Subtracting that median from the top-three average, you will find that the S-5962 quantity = 0.48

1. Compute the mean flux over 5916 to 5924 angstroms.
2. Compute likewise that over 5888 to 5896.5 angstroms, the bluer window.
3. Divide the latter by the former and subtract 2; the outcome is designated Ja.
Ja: -1.03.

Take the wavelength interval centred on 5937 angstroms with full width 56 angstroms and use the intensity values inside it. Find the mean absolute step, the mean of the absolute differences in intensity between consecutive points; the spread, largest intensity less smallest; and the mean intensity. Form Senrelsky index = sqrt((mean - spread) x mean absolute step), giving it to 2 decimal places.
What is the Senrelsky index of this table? 1.41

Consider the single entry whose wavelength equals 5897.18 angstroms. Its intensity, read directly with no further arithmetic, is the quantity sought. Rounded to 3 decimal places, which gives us 7.654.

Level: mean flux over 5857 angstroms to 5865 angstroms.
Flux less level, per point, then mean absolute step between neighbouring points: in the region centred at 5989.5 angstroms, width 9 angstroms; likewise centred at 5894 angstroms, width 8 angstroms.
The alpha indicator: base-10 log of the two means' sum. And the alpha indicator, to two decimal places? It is -0.06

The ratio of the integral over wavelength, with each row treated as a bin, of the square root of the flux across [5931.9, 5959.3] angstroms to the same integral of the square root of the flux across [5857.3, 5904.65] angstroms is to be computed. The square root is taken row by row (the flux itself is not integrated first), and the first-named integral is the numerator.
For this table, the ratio 0.6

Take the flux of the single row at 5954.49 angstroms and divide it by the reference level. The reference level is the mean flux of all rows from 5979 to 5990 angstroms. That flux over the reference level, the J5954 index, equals 1.13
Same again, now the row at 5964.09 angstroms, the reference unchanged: 1.09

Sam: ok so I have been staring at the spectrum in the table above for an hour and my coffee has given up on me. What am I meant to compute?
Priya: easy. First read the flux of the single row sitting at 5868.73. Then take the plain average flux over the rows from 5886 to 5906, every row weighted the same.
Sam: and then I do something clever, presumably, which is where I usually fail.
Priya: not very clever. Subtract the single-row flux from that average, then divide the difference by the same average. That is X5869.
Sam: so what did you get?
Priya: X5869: -0.11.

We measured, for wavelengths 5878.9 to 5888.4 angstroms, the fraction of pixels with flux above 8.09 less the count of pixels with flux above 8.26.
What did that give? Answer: -1.6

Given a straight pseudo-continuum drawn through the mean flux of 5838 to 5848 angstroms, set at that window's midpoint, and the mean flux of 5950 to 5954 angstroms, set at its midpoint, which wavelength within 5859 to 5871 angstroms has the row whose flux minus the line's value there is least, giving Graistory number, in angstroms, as 5867.38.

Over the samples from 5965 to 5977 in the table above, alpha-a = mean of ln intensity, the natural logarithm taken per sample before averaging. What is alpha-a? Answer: 2.12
